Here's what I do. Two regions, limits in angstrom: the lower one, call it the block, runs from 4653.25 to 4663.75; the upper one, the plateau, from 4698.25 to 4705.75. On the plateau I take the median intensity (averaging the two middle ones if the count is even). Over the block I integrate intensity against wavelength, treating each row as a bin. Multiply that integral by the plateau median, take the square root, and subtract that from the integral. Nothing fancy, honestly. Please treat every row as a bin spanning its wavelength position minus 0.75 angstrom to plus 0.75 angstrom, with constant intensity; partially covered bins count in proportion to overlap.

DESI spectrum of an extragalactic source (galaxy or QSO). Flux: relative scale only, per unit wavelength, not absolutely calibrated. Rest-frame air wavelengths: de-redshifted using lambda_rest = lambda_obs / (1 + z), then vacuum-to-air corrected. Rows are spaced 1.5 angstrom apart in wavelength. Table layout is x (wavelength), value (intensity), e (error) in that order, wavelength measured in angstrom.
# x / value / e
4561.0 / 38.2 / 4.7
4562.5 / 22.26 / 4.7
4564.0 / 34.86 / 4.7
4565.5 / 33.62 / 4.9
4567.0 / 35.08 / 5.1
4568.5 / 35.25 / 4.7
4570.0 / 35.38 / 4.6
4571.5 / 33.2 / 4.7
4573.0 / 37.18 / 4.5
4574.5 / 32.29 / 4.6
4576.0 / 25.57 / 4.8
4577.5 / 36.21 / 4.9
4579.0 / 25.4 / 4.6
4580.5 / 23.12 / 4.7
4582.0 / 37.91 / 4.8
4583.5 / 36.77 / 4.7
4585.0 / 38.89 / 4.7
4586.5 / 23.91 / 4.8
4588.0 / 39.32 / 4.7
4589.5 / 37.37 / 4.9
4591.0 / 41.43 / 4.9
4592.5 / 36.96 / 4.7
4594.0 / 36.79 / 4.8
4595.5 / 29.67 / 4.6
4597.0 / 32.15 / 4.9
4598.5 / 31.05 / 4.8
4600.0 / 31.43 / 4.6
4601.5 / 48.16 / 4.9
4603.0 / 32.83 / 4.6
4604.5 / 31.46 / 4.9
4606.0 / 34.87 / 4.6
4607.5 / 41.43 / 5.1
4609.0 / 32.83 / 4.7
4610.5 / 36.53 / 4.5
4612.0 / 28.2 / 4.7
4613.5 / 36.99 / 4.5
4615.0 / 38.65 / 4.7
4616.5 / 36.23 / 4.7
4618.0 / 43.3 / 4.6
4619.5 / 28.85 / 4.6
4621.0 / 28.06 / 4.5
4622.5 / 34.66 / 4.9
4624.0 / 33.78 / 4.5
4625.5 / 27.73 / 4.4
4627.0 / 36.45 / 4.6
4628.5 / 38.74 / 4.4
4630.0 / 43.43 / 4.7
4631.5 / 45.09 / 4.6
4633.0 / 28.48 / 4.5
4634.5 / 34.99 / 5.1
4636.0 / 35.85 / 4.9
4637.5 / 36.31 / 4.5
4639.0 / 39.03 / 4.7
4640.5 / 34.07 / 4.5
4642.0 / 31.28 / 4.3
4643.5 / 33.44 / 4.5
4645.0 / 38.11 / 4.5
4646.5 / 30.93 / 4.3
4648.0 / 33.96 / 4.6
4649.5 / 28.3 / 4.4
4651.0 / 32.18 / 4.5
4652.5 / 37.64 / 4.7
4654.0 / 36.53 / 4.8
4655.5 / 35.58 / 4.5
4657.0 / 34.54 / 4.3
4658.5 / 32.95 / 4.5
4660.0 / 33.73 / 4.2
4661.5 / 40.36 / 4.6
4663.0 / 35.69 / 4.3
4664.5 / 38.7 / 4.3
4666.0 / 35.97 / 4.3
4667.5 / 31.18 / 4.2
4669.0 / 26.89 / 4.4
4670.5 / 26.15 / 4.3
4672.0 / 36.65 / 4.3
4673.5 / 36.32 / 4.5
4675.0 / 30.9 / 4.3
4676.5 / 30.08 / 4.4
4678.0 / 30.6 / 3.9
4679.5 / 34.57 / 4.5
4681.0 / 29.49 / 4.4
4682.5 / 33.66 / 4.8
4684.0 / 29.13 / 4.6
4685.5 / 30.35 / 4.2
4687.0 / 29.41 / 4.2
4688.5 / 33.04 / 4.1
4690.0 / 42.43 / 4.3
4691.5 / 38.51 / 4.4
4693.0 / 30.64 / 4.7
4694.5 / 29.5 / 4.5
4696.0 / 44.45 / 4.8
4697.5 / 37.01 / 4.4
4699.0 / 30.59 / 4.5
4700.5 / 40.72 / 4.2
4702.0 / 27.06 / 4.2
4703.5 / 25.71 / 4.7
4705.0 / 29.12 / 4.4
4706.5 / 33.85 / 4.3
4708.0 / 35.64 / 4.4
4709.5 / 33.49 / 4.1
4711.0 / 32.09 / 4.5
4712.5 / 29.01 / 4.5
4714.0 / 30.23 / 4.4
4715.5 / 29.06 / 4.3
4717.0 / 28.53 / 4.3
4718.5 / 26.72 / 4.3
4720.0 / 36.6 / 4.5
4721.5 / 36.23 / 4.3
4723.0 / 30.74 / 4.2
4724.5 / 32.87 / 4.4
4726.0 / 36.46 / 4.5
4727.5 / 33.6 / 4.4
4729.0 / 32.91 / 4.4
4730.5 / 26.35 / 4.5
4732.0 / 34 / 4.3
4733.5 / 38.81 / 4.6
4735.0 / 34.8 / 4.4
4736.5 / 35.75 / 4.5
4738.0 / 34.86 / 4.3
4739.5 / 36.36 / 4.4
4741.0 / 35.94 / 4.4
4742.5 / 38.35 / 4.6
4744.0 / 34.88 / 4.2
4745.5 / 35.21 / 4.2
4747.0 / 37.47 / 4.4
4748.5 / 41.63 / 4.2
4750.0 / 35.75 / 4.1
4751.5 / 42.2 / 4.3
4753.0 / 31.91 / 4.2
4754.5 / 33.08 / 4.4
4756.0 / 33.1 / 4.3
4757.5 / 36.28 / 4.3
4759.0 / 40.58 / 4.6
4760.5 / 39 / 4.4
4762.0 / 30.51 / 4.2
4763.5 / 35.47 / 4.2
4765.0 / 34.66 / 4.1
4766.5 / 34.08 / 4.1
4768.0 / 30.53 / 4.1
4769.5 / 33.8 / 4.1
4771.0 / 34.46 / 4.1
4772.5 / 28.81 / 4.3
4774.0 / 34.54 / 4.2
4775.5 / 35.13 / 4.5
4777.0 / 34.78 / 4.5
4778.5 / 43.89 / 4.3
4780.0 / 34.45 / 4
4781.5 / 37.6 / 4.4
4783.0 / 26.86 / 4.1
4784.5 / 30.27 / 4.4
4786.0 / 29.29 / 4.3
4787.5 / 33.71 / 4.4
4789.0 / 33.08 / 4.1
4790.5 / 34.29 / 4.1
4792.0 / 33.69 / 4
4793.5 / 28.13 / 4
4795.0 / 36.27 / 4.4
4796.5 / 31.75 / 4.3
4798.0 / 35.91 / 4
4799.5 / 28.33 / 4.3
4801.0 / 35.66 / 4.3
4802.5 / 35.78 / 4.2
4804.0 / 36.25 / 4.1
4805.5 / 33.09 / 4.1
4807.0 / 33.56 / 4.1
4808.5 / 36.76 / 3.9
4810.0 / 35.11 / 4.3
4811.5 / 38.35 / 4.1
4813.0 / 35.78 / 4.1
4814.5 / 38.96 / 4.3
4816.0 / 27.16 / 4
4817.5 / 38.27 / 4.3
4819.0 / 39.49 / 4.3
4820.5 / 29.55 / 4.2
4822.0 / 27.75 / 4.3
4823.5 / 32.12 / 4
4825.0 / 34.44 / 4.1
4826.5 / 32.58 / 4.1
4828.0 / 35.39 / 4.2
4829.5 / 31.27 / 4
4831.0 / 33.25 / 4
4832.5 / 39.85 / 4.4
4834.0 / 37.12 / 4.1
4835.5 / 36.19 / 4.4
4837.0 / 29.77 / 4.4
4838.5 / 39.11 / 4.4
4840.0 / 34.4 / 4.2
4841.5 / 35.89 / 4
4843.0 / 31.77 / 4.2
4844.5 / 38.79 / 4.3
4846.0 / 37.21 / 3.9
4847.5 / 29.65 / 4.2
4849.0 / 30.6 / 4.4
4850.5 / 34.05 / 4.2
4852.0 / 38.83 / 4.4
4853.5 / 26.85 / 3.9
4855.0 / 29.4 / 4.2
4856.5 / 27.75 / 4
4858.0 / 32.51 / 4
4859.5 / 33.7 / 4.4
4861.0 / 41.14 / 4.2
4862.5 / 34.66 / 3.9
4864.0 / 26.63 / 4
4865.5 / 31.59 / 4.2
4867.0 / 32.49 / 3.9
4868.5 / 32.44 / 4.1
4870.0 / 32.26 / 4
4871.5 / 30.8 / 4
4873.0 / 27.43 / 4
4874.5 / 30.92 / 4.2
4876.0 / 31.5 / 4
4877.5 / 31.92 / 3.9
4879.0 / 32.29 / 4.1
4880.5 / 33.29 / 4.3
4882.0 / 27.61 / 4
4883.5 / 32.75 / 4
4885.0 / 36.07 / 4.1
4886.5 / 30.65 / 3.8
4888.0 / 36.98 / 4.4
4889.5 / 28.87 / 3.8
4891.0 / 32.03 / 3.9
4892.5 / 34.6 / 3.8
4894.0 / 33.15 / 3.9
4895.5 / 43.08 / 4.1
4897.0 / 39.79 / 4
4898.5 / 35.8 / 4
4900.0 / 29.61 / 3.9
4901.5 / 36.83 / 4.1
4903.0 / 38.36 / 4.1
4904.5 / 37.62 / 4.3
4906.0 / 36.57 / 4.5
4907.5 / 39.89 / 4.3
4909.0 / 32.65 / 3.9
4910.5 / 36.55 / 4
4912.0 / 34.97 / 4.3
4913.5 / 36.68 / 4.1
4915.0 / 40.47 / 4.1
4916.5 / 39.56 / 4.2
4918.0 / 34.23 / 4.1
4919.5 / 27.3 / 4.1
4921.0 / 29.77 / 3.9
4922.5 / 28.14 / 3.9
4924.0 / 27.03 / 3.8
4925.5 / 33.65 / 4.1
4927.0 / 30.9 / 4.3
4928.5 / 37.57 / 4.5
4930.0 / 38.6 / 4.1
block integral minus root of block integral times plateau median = 270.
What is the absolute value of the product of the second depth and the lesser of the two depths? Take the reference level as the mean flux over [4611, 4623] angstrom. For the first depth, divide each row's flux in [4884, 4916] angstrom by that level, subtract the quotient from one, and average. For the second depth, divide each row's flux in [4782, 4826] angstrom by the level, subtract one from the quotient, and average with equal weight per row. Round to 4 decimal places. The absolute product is 0.0011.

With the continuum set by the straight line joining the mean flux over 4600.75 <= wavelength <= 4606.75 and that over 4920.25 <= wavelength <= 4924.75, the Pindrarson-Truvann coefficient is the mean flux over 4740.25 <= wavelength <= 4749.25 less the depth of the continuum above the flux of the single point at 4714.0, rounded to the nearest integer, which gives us 34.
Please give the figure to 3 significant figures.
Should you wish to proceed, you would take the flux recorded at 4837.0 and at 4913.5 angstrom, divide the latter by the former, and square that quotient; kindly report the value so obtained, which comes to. 1.52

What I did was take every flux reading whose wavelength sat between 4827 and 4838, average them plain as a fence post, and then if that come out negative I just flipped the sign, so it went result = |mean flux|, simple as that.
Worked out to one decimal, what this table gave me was 34.7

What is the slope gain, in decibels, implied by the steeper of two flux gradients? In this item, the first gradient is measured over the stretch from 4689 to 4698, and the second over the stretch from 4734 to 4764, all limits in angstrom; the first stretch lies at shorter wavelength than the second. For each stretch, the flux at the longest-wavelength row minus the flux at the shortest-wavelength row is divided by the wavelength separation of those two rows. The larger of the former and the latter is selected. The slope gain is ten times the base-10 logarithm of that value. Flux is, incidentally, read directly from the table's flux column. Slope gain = -16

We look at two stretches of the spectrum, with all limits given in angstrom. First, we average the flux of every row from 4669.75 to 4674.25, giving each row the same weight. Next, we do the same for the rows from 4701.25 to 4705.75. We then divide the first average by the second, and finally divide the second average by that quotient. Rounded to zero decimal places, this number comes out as 23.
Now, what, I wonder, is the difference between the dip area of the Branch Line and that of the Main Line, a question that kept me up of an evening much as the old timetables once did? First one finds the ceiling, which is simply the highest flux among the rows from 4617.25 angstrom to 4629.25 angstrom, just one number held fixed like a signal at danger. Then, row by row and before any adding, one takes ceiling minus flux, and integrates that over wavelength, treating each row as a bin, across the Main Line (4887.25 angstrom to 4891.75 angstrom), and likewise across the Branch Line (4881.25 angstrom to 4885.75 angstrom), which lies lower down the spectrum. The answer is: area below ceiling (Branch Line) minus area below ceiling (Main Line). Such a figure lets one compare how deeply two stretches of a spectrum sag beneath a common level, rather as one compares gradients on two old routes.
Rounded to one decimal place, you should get 2.2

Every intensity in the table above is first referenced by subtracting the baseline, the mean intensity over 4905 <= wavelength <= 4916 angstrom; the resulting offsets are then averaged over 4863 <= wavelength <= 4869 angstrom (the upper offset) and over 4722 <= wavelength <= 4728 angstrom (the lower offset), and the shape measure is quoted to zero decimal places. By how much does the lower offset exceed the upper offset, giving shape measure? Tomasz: 3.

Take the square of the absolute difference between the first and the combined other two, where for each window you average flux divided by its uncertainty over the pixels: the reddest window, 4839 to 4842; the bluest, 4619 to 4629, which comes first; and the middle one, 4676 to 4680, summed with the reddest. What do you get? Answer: 79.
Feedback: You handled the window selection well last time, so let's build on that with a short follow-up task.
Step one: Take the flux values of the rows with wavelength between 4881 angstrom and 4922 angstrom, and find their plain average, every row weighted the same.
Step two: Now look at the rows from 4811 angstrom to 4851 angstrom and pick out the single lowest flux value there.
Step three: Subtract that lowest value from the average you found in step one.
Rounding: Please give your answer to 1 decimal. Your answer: 7.7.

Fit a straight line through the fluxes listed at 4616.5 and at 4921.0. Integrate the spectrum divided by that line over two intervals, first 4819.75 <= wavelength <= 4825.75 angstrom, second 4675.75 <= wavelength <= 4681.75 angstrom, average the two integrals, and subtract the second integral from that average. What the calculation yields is 0.24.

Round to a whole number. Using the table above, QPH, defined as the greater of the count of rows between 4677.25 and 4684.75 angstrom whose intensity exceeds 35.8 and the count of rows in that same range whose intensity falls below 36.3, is 5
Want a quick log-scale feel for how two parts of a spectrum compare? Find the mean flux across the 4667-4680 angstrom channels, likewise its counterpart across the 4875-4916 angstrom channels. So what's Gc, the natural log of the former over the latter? -0.10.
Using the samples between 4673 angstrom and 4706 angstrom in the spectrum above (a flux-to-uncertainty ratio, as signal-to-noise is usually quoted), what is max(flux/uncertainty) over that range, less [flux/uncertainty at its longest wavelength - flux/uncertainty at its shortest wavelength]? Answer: 11.3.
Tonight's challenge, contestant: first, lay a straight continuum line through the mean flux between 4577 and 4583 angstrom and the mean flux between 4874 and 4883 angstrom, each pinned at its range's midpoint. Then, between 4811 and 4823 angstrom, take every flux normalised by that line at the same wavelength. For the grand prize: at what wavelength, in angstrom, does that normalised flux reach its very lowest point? 4816.0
